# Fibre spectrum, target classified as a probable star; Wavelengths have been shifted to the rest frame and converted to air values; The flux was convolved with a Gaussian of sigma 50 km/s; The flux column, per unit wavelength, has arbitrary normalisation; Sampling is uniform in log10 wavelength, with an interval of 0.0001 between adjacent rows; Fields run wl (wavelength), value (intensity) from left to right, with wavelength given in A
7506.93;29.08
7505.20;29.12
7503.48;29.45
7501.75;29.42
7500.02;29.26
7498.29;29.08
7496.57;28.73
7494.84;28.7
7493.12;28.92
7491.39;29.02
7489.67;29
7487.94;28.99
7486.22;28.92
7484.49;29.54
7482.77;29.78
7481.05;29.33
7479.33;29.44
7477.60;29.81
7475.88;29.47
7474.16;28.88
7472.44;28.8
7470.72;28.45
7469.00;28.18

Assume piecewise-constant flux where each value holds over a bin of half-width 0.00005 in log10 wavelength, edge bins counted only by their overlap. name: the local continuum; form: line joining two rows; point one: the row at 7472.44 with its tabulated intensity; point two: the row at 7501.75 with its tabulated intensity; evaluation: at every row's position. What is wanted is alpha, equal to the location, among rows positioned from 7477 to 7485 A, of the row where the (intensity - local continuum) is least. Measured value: 7481.05 A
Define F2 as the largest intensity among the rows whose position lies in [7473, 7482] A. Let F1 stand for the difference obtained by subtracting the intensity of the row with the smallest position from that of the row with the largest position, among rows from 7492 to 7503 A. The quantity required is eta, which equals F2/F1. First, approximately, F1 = 0.5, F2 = 29.81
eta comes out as 60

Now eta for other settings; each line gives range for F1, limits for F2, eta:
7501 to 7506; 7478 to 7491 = -99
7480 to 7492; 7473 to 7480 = -96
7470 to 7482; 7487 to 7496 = 33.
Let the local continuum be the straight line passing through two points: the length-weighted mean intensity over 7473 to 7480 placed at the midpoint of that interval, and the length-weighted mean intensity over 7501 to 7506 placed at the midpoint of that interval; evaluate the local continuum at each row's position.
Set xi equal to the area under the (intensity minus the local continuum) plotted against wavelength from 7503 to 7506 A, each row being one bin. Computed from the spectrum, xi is -0.3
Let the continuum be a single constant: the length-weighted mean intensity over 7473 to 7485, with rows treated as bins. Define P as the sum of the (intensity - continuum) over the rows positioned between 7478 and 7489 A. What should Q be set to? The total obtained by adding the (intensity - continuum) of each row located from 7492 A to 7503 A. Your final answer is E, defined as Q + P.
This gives -3.3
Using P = -0.73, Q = -2.6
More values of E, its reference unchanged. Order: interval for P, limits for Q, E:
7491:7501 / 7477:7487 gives -2.9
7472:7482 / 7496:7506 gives -2.7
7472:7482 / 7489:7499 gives -4.3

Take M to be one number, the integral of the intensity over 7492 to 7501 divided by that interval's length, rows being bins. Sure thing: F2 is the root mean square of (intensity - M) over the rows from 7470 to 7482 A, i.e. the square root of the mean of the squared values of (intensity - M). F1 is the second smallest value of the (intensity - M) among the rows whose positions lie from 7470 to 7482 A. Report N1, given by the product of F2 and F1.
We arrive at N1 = -0.07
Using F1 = -0.14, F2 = 0.49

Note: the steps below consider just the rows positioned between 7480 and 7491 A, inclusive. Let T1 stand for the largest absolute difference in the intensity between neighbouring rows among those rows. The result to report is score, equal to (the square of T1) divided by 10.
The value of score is 0.038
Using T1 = 0.62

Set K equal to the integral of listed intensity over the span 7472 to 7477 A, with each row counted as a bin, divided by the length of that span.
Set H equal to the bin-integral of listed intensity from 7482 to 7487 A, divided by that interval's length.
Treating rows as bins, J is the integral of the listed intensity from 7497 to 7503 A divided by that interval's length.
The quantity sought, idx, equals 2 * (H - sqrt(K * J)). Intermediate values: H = 29.4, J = 29.2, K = 29.13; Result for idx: 0.4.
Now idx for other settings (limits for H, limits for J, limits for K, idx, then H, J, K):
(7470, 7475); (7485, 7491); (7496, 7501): -0.6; 28.7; 29.0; 29.05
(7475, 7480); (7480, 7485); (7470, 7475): 0.8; 29.5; 29.6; 28.72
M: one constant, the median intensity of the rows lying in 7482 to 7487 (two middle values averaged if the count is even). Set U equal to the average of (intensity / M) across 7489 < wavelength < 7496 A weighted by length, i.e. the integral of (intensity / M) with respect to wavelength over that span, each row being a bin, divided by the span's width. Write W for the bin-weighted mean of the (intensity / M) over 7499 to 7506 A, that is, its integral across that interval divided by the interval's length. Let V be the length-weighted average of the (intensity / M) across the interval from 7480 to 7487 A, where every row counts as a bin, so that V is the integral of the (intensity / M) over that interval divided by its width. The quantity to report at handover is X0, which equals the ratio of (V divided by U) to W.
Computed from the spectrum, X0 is 1.03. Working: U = 0.979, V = 1.00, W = 0.992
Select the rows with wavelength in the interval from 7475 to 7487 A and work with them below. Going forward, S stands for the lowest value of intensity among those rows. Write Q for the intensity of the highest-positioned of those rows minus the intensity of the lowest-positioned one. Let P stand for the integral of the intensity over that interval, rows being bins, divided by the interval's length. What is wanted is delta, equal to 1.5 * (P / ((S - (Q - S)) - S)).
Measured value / 1.50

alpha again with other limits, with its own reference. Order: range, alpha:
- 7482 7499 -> 7496.57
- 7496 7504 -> 7496.57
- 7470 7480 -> 7470.72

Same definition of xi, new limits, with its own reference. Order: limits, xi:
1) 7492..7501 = -3.7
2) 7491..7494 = -1.2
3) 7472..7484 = 0.3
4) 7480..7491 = -1.2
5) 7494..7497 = -1.9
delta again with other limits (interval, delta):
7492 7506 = 1.53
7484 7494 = 1.47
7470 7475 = 1.54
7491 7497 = 1.49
